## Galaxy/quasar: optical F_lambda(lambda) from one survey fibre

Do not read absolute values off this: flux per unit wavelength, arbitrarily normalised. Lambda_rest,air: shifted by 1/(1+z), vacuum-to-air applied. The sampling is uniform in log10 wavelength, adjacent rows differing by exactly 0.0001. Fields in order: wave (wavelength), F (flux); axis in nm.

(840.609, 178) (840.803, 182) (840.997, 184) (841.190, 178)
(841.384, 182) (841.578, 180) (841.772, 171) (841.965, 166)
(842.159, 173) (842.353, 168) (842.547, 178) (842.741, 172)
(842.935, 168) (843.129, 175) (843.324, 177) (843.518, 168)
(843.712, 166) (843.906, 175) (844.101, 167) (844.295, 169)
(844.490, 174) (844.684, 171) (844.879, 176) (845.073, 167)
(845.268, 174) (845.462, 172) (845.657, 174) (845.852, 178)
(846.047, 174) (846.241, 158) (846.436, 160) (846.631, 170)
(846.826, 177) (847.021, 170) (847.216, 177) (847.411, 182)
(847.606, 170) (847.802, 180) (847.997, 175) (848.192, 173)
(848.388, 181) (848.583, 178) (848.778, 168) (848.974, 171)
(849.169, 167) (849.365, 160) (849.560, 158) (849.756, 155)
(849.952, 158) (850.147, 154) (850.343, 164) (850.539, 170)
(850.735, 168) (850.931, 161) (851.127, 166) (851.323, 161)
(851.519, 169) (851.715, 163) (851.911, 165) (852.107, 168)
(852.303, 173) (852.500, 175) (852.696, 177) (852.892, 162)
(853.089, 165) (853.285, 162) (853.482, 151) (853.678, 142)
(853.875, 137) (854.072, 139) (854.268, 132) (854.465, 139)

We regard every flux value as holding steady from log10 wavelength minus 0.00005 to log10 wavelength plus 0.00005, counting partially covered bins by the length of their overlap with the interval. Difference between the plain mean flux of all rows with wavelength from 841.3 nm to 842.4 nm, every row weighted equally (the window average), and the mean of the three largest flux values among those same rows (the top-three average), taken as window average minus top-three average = -5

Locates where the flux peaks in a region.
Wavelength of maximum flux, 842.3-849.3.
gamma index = 847.411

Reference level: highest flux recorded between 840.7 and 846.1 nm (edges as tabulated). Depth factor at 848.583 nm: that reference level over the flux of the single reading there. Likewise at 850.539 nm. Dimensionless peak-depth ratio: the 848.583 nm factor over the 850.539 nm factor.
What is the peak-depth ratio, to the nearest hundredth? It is 0.96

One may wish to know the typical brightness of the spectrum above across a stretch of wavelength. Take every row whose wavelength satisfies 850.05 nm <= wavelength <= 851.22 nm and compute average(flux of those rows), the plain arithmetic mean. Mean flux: 164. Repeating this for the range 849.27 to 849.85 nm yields 158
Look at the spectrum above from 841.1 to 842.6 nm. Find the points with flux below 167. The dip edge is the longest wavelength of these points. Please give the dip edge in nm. 841.965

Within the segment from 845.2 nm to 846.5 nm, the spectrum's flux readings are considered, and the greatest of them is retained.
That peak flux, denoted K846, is 178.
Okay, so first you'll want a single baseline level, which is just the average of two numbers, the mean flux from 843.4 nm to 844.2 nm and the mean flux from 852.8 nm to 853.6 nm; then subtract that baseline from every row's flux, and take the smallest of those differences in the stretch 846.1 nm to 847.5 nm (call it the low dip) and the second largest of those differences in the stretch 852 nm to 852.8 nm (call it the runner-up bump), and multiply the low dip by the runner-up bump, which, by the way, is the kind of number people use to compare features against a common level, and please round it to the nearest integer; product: -68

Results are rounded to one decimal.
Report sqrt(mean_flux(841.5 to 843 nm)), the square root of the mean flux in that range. 13.1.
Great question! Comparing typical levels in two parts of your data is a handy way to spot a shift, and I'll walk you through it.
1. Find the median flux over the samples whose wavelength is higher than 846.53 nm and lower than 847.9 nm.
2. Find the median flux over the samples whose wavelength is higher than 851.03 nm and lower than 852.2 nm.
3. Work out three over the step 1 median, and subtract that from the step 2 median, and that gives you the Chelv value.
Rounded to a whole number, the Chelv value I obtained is 165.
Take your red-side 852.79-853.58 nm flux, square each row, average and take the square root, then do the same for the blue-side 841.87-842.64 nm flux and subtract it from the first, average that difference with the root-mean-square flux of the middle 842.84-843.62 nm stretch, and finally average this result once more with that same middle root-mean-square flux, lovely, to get 126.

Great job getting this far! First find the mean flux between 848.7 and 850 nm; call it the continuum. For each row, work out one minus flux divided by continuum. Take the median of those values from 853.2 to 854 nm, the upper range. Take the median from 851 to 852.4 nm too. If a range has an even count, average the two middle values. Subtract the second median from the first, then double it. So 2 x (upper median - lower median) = 0.24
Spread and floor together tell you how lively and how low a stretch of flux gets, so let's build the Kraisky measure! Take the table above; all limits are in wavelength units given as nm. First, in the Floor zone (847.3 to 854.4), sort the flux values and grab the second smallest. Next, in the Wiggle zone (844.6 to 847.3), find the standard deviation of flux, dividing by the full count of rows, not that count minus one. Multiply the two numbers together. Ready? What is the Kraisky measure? 803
